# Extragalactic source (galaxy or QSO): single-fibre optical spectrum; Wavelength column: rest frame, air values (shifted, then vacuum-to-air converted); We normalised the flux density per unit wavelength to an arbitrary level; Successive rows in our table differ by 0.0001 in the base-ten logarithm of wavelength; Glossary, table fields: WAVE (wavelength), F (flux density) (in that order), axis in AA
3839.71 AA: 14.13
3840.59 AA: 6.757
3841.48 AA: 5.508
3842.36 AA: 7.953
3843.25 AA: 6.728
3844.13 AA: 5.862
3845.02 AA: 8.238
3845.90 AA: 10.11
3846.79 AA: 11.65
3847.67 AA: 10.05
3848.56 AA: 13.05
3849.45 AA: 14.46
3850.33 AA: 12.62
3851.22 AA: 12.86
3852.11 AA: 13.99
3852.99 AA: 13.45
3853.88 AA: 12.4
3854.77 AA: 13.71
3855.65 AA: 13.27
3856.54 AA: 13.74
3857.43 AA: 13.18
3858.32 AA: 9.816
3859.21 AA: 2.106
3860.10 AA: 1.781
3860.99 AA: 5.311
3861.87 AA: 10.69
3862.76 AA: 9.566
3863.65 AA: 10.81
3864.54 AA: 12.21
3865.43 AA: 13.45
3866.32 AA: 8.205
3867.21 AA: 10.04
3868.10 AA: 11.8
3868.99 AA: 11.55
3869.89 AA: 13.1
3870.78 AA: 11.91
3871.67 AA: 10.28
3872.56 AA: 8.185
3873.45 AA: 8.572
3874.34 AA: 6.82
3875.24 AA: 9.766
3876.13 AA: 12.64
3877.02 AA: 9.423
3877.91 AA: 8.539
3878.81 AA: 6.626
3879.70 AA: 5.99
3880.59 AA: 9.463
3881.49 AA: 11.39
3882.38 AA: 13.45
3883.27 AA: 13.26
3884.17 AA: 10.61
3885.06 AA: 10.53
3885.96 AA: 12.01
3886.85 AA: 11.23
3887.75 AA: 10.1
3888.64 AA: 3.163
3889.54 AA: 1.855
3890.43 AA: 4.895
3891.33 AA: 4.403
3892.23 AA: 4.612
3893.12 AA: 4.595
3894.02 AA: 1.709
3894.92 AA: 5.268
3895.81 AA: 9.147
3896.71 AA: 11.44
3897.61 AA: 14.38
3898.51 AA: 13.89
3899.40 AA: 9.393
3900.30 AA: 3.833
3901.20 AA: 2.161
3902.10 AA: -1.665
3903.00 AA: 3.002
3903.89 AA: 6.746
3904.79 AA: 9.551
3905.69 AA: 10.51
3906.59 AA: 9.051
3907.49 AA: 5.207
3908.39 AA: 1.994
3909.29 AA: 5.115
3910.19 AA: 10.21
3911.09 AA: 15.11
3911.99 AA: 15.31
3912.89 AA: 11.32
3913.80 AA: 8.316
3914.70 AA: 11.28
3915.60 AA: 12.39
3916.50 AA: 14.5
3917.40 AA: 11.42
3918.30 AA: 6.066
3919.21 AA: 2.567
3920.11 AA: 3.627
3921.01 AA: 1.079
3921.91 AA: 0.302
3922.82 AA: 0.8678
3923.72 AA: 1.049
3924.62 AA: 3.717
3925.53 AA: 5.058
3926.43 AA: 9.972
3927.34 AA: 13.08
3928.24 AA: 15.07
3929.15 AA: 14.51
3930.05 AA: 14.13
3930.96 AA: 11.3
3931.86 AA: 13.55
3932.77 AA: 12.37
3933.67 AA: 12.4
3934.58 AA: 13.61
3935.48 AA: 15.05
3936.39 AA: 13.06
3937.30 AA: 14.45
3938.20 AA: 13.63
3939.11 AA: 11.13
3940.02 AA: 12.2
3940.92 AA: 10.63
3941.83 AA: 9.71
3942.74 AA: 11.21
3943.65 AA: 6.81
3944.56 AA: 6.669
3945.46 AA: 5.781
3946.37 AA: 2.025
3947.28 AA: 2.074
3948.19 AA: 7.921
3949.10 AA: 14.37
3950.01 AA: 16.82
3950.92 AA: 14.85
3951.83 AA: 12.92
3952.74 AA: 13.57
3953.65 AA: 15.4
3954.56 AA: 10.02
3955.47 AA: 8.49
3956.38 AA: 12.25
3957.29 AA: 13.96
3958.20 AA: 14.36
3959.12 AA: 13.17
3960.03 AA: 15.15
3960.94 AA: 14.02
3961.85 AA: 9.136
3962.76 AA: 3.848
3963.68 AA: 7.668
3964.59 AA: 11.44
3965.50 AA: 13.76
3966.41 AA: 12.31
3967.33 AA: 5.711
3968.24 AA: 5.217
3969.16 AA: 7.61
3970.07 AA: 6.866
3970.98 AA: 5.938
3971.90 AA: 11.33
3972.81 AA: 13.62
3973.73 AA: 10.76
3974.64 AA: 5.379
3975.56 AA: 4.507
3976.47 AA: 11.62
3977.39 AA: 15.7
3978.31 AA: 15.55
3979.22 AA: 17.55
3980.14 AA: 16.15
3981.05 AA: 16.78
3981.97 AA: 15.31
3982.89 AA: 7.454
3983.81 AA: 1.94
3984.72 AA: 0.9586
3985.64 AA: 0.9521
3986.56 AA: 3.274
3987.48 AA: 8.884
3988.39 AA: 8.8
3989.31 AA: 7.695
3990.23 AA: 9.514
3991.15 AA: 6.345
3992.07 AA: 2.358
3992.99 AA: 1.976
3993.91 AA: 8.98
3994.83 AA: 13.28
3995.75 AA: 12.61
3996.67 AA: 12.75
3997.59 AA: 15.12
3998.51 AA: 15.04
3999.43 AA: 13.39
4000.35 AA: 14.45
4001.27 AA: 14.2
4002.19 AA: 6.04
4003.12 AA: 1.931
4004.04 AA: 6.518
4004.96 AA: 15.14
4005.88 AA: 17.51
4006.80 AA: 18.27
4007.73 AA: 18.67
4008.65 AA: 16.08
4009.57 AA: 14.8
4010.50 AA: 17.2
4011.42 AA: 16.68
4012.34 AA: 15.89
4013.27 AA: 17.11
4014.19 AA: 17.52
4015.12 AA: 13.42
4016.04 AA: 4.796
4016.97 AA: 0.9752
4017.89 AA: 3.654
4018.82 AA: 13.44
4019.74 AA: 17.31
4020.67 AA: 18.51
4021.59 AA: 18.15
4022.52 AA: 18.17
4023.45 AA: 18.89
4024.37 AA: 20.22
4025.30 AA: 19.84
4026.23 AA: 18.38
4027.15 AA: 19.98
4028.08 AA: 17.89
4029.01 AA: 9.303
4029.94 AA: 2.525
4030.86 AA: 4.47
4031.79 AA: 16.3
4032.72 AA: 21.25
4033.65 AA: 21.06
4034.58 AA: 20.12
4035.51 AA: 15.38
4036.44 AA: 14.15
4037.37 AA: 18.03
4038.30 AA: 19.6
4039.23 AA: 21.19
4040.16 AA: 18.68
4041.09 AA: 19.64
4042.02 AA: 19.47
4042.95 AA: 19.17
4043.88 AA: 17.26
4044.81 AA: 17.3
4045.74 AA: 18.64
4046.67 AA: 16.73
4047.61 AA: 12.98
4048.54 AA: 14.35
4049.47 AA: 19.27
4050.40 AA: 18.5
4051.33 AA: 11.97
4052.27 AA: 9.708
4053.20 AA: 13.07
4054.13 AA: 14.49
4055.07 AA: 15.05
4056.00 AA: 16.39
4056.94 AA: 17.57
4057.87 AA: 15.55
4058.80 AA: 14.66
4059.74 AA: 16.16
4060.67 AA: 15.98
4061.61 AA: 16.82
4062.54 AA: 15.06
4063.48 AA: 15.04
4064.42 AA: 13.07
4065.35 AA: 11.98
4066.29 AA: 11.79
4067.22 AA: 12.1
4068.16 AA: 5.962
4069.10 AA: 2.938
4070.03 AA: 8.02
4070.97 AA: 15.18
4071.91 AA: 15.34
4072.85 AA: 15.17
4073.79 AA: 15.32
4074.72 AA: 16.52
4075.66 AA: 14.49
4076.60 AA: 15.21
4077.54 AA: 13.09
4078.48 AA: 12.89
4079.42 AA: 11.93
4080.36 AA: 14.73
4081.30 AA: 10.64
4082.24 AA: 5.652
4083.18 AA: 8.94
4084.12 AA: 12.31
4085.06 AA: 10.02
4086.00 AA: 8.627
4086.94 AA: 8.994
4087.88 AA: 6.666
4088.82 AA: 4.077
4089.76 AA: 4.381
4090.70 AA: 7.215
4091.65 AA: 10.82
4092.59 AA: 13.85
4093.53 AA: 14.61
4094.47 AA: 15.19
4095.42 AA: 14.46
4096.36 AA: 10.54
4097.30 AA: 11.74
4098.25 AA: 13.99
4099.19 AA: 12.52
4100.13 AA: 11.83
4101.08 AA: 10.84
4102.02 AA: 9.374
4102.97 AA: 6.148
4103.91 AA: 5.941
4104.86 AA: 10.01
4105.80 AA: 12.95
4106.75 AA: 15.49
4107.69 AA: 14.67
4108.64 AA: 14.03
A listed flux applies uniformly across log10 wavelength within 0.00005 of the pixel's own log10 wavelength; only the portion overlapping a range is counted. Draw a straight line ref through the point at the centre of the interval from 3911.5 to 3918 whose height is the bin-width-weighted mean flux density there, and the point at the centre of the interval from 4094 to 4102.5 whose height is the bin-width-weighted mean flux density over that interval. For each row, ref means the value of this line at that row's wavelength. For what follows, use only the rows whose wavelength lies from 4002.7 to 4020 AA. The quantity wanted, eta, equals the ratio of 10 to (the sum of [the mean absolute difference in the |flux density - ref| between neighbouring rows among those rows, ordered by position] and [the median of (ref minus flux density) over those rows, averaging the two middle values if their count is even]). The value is -8.9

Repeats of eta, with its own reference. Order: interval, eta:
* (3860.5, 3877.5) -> 3.1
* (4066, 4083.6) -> 8.0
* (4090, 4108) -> 5.4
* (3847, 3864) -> 11.4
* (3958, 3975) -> 2.7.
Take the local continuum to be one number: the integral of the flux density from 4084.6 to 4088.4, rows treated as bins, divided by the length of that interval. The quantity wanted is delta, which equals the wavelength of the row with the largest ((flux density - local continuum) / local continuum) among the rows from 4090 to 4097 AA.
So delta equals 4094.47 AA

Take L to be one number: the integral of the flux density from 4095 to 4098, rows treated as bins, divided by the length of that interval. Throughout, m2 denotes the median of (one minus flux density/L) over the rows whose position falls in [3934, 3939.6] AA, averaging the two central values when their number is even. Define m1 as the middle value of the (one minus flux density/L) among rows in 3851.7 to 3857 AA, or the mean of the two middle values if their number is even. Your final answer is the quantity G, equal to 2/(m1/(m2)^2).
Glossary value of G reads -0.2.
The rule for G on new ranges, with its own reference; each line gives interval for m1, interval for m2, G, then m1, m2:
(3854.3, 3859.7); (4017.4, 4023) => -5.3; -0.07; -0.4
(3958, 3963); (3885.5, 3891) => -3.0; -0.10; 0.4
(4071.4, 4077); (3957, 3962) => -0.2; -0.24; -0.1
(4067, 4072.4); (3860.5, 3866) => 0.2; 0.18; 0.1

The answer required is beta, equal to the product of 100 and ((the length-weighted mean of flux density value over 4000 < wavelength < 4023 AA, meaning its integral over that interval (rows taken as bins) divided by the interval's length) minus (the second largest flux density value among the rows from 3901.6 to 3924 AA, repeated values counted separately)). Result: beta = -166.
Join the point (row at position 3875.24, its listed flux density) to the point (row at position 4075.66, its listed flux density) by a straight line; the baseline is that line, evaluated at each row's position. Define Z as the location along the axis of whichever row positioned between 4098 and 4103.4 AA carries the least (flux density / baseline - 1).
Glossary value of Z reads 4102.97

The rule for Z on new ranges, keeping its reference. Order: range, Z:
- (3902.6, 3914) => 3908.39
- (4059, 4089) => 4069.10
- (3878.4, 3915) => 3902.10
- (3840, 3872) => 3860.10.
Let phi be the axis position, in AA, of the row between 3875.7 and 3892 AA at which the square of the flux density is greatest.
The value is 3882.38 AA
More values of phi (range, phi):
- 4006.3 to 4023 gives 4007.73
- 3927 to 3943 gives 3928.24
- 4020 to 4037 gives 4032.72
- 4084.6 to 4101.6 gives 4094.47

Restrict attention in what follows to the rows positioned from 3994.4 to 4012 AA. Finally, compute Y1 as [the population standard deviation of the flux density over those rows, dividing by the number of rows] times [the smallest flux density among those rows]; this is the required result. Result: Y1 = 8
